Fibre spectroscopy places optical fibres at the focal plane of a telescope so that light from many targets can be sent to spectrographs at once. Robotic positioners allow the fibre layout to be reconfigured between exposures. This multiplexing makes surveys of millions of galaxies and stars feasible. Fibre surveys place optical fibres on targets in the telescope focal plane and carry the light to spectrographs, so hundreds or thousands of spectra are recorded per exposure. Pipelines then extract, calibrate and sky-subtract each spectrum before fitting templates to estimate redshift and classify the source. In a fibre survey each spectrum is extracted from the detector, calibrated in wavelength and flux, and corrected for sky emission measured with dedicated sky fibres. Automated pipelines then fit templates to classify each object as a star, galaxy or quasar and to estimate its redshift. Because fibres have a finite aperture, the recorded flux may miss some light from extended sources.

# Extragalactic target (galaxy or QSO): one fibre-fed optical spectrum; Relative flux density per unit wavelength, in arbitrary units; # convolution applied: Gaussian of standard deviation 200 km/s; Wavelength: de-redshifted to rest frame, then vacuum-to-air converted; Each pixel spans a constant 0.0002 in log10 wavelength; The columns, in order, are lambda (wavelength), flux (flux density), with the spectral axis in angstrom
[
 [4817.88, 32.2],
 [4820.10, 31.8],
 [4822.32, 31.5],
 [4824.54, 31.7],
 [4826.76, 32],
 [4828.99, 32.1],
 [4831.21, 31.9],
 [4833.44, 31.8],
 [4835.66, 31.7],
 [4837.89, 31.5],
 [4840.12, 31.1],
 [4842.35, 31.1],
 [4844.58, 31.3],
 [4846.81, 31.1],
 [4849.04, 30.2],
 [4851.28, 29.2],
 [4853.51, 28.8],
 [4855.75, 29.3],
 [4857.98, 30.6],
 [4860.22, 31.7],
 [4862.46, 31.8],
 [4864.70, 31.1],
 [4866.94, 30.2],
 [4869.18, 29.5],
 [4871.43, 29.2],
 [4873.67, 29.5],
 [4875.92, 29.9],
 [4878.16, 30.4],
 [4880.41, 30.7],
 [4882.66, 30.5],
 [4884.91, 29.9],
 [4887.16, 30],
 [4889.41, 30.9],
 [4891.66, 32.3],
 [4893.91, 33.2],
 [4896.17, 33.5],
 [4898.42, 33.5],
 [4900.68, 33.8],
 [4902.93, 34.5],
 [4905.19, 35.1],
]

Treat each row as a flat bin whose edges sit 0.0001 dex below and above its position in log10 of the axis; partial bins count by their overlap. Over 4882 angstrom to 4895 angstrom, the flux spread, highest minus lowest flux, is 3.3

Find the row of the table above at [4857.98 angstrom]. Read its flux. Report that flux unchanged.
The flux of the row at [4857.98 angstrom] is 30.6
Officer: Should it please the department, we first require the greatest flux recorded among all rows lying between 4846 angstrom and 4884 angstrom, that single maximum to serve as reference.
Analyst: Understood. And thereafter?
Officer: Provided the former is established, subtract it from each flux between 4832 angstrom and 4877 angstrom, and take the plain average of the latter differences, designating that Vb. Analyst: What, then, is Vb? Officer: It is -1.3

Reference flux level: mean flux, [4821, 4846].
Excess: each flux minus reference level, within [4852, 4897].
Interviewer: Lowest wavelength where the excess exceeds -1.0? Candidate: 4860.22 angstrom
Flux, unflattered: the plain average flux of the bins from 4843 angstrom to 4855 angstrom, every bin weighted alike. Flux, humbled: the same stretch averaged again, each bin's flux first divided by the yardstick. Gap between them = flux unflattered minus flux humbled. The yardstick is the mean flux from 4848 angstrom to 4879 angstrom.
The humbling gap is 29.1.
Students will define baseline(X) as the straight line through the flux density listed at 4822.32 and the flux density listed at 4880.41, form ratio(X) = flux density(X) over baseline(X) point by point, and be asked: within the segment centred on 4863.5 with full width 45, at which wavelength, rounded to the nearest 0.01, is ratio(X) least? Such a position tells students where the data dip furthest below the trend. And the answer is 4853.51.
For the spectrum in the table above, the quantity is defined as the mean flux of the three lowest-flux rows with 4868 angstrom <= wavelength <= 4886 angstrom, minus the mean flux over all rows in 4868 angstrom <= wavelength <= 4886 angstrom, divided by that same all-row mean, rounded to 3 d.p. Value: -0.018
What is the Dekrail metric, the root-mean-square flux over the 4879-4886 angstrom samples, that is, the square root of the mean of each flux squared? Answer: 30.4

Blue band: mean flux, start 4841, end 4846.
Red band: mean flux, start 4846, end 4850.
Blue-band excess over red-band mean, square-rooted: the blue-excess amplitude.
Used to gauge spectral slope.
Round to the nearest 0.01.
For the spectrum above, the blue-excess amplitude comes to 0.74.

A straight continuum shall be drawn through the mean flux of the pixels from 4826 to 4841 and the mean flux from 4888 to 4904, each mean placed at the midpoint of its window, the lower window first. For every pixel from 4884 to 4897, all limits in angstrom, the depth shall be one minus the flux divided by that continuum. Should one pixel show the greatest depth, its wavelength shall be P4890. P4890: 4884.91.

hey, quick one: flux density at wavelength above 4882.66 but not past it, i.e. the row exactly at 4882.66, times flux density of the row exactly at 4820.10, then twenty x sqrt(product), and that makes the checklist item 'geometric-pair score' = 623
